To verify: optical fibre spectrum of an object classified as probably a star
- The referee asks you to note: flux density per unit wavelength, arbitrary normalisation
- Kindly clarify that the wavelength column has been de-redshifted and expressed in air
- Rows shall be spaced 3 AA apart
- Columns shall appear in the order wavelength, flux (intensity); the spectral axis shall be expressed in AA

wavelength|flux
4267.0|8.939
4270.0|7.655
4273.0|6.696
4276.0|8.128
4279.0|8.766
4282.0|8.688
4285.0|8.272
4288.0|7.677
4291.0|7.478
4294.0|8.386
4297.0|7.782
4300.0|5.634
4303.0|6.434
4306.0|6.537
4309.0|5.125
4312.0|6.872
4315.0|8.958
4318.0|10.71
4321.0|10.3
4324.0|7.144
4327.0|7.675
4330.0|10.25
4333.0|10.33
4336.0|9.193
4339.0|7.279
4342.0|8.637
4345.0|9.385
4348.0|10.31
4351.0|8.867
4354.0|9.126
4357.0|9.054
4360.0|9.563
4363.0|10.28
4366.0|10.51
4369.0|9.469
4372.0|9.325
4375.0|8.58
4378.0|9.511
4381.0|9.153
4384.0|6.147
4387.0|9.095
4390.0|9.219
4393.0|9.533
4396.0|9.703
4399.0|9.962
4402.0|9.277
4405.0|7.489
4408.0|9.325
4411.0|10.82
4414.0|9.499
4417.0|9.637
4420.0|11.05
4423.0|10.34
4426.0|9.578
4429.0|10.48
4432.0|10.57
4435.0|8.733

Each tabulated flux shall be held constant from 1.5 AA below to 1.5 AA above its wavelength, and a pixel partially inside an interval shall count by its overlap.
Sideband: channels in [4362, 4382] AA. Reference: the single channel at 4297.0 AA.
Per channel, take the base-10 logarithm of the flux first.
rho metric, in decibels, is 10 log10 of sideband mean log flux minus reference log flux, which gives -10.6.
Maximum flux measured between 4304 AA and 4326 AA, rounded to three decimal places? 10.710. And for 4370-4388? 9.511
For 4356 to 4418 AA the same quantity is 10.820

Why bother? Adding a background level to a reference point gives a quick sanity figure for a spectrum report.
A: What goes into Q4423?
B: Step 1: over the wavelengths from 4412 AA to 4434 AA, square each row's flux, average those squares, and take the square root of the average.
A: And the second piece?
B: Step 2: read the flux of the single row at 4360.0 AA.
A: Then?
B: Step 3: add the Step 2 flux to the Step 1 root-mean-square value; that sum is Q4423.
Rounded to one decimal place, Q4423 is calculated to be 19.7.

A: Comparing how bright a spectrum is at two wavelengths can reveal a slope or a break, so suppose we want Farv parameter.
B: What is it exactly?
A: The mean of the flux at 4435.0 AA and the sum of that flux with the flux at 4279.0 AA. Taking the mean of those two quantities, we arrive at 13.1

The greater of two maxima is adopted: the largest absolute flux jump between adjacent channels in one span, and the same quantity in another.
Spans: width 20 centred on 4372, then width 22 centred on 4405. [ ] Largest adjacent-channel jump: 1.84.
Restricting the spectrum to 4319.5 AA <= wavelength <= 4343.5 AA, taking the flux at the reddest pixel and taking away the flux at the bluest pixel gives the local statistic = -2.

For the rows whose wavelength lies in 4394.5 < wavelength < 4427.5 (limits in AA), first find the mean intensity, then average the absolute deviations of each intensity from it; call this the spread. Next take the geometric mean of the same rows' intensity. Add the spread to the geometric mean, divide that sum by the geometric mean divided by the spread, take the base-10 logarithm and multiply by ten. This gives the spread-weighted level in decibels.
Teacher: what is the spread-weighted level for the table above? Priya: -2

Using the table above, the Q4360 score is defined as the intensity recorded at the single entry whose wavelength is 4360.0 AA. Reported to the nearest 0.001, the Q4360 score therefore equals 9.563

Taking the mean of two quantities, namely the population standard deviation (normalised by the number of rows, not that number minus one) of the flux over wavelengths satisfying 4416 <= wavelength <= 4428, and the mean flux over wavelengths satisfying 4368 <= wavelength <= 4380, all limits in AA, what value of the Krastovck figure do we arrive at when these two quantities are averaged 4.9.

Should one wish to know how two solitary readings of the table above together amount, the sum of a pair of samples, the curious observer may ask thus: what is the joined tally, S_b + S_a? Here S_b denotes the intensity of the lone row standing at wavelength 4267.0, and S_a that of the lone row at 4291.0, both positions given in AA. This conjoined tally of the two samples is 16.4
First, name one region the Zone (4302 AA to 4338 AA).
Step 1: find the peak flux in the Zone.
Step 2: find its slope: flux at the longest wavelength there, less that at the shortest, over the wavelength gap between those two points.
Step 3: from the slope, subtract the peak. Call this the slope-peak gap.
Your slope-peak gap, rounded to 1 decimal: -10.6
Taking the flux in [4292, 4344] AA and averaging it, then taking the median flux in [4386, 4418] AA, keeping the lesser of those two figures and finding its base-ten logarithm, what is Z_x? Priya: 0.907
